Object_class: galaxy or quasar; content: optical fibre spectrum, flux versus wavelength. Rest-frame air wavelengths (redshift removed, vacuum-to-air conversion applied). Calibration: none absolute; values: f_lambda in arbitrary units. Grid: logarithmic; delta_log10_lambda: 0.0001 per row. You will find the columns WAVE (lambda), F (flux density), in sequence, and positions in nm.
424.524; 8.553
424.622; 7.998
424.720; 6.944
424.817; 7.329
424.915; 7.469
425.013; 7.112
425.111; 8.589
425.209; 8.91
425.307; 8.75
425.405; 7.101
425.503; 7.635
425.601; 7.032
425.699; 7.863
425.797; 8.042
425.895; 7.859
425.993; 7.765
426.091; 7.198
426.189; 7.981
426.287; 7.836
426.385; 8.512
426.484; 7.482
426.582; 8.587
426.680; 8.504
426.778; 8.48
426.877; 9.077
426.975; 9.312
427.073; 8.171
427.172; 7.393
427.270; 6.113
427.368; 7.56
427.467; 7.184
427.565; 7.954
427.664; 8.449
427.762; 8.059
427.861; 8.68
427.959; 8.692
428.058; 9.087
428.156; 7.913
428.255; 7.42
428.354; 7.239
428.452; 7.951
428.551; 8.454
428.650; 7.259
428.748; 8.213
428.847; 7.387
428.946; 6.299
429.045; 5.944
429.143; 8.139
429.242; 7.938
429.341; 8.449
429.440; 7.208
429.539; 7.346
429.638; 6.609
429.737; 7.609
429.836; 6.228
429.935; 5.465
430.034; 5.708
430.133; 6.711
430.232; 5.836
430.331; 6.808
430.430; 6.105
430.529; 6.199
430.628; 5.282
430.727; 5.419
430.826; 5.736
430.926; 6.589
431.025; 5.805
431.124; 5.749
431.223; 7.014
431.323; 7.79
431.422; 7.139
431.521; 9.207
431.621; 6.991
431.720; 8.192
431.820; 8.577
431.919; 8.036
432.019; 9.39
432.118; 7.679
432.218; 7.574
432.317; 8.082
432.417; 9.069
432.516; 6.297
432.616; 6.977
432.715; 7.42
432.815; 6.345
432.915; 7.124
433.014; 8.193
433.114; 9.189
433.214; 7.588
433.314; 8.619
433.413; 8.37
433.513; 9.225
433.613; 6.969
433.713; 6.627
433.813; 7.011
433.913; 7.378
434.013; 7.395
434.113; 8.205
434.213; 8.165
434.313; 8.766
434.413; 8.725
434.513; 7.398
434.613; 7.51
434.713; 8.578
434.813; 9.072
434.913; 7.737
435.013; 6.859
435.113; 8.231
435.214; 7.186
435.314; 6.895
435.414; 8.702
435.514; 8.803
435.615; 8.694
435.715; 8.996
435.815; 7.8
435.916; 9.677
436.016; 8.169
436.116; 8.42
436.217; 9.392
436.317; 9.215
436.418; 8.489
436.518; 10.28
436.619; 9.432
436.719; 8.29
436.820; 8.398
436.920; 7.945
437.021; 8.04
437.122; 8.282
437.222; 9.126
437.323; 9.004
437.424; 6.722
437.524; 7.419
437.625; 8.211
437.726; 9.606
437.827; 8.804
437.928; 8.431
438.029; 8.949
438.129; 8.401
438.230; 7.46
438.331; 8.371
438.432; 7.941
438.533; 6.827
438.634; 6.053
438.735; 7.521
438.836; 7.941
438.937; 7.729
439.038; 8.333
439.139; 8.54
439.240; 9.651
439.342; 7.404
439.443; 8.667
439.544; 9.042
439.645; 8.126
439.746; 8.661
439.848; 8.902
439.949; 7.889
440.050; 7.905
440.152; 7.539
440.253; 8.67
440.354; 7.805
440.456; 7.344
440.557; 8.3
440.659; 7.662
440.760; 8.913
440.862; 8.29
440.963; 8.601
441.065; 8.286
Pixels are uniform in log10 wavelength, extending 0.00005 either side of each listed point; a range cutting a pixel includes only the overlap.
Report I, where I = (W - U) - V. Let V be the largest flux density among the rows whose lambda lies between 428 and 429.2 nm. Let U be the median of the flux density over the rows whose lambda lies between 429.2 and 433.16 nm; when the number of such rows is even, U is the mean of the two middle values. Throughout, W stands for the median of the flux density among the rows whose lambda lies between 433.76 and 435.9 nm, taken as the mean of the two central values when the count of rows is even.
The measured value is -8.0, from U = 7.1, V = 9.087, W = 8.2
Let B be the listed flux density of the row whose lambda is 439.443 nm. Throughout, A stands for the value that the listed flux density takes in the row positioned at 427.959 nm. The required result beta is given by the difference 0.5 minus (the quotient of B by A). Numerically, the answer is -0.50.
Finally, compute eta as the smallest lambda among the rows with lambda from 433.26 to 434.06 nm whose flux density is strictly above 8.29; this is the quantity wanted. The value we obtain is 433.314 nm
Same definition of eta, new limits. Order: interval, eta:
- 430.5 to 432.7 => 431.521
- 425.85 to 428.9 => 426.385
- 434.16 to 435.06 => 434.313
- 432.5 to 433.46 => 433.114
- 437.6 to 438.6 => 437.726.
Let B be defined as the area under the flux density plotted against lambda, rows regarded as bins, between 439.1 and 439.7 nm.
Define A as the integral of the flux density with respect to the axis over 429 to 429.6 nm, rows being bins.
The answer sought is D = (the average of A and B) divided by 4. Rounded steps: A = 4.5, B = 5.1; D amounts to 1.21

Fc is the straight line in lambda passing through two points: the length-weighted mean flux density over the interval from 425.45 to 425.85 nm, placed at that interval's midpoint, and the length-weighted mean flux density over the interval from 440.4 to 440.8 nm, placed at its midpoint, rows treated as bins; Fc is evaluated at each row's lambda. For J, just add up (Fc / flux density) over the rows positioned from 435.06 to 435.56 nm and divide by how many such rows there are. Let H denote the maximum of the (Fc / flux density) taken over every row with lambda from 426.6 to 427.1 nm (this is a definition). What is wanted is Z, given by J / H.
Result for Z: 1.06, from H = 0.94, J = 1.00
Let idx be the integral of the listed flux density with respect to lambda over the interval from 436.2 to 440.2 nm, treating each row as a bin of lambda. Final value 33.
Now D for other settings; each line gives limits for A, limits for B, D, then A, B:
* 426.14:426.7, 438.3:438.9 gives 1.13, 4.6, 4.5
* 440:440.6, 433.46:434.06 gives 1.15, 4.8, 4.5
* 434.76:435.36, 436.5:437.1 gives 1.22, 4.6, 5.2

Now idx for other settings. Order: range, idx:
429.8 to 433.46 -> 26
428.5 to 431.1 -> 17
